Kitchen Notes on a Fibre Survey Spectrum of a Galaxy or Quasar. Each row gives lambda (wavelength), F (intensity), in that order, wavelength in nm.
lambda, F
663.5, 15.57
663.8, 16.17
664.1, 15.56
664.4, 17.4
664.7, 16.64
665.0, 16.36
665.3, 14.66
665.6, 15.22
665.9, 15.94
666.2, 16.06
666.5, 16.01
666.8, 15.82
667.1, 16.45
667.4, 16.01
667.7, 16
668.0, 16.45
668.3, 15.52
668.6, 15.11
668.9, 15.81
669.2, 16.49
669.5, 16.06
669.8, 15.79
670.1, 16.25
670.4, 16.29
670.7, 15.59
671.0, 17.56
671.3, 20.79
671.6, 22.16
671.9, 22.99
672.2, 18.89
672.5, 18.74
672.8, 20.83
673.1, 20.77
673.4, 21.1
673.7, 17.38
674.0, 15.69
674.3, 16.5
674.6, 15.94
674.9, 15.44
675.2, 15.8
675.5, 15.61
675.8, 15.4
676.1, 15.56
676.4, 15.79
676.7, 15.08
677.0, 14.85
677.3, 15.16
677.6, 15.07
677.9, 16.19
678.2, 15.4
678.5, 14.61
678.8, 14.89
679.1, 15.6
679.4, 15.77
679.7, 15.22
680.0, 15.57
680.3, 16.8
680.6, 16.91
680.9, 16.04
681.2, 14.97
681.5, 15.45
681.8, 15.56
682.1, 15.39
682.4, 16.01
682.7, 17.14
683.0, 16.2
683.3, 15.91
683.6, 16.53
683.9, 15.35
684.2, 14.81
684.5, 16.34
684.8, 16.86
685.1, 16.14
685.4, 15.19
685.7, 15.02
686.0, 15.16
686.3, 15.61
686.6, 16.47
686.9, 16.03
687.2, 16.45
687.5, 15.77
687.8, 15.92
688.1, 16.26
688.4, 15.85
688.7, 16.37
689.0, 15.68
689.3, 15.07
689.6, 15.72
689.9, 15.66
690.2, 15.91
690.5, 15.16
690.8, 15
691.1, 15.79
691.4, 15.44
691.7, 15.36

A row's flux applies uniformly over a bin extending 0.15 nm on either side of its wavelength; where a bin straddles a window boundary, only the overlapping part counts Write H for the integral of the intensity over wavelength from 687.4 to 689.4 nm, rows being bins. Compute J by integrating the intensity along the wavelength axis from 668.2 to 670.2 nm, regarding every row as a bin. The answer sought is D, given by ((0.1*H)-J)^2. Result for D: 815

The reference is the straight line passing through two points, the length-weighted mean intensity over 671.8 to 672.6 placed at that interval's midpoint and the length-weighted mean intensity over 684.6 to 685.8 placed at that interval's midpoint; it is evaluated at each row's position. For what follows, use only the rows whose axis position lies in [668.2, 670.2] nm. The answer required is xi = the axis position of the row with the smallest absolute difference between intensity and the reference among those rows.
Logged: 670.1 nm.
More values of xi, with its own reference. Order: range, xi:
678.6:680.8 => 680.6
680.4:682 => 680.6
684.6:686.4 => 686.3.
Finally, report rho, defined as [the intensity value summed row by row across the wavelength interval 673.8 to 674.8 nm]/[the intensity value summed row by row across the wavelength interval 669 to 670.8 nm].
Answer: 0.50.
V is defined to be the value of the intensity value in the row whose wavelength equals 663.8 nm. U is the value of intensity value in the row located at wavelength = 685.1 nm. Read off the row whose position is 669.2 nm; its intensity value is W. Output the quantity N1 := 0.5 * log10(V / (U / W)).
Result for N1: 0.609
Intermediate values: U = 16.14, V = 16.17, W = 16.49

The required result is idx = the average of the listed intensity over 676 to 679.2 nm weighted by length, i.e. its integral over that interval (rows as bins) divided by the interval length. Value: 15.3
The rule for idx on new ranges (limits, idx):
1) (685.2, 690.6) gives 15.7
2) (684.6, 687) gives 15.8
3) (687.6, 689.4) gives 15.9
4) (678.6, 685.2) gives 15.9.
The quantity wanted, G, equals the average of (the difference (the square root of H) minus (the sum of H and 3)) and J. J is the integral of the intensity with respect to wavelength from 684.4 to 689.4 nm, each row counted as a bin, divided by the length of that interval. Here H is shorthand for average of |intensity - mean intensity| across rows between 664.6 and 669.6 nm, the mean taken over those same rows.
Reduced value 6.57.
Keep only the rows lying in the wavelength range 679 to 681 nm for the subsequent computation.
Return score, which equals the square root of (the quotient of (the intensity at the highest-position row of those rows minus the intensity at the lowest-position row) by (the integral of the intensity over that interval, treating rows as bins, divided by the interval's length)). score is 0.166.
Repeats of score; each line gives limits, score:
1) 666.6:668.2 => 0.198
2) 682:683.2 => 0.224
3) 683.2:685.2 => 0.120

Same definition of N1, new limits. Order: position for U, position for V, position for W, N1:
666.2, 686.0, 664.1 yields 0.583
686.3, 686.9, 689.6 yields 0.604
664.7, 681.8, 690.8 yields 0.573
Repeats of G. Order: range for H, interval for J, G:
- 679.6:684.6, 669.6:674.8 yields 7.78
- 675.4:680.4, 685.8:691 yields 6.50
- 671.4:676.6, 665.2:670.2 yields 6.02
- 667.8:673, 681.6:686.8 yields 6.10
